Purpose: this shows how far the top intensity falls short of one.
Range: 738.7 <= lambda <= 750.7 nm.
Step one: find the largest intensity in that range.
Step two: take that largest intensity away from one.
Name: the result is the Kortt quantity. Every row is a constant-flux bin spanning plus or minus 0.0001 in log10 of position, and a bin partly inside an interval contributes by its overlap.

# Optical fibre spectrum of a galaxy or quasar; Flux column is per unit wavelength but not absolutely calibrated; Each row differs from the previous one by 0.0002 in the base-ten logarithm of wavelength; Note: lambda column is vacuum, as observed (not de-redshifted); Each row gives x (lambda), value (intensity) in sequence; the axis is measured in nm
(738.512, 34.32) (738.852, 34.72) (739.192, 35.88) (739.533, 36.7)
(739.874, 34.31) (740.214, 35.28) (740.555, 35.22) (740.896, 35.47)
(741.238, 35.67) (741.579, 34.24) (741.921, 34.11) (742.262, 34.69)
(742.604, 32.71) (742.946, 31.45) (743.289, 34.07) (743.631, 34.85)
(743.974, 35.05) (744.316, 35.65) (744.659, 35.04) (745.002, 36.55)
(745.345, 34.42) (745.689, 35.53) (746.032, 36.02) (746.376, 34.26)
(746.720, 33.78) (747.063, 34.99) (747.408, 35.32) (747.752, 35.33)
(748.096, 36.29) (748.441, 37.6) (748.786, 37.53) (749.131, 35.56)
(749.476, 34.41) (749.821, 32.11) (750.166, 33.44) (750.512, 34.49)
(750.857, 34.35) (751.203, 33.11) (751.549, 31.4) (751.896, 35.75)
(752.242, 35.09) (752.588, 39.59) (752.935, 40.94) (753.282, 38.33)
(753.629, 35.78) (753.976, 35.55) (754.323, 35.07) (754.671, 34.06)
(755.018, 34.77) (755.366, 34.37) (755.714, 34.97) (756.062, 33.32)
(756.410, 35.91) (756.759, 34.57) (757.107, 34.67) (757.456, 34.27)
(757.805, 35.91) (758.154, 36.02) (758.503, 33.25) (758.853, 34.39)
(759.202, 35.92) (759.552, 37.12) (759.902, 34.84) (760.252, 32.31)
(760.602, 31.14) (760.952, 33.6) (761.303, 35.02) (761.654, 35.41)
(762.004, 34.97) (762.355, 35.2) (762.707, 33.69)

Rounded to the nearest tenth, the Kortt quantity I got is -36.6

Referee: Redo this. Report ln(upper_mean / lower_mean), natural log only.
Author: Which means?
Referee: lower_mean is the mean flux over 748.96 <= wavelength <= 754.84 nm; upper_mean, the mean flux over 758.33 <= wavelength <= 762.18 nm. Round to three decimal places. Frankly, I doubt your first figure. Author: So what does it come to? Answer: -0.025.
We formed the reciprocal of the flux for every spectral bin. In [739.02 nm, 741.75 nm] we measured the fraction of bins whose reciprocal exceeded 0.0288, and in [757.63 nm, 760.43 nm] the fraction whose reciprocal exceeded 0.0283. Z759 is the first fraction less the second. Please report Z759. -0.25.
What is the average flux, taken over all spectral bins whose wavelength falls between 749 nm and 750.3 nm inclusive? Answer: 33.9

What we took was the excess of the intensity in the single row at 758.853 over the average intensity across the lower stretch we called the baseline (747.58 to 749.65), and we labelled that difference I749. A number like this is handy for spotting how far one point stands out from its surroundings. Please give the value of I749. -1.7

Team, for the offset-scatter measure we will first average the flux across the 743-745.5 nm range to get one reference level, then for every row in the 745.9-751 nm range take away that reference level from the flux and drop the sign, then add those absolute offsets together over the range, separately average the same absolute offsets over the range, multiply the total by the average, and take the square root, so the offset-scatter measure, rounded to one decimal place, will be 4.4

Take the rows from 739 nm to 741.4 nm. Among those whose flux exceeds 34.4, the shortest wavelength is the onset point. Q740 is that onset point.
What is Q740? 739.192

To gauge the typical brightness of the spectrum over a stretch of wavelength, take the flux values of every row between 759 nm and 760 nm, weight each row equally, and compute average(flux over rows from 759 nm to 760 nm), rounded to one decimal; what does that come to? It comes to 36.0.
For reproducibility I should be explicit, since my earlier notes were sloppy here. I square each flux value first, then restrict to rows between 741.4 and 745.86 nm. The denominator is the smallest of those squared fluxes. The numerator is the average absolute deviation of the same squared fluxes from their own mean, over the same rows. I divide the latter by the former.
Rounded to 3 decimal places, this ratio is 0.063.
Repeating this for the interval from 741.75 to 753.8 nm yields 0.102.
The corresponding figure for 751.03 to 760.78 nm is 0.110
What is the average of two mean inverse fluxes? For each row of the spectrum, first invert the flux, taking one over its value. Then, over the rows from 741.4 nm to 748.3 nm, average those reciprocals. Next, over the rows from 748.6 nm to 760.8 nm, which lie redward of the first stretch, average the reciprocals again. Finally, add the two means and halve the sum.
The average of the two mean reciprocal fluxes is 0.0288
